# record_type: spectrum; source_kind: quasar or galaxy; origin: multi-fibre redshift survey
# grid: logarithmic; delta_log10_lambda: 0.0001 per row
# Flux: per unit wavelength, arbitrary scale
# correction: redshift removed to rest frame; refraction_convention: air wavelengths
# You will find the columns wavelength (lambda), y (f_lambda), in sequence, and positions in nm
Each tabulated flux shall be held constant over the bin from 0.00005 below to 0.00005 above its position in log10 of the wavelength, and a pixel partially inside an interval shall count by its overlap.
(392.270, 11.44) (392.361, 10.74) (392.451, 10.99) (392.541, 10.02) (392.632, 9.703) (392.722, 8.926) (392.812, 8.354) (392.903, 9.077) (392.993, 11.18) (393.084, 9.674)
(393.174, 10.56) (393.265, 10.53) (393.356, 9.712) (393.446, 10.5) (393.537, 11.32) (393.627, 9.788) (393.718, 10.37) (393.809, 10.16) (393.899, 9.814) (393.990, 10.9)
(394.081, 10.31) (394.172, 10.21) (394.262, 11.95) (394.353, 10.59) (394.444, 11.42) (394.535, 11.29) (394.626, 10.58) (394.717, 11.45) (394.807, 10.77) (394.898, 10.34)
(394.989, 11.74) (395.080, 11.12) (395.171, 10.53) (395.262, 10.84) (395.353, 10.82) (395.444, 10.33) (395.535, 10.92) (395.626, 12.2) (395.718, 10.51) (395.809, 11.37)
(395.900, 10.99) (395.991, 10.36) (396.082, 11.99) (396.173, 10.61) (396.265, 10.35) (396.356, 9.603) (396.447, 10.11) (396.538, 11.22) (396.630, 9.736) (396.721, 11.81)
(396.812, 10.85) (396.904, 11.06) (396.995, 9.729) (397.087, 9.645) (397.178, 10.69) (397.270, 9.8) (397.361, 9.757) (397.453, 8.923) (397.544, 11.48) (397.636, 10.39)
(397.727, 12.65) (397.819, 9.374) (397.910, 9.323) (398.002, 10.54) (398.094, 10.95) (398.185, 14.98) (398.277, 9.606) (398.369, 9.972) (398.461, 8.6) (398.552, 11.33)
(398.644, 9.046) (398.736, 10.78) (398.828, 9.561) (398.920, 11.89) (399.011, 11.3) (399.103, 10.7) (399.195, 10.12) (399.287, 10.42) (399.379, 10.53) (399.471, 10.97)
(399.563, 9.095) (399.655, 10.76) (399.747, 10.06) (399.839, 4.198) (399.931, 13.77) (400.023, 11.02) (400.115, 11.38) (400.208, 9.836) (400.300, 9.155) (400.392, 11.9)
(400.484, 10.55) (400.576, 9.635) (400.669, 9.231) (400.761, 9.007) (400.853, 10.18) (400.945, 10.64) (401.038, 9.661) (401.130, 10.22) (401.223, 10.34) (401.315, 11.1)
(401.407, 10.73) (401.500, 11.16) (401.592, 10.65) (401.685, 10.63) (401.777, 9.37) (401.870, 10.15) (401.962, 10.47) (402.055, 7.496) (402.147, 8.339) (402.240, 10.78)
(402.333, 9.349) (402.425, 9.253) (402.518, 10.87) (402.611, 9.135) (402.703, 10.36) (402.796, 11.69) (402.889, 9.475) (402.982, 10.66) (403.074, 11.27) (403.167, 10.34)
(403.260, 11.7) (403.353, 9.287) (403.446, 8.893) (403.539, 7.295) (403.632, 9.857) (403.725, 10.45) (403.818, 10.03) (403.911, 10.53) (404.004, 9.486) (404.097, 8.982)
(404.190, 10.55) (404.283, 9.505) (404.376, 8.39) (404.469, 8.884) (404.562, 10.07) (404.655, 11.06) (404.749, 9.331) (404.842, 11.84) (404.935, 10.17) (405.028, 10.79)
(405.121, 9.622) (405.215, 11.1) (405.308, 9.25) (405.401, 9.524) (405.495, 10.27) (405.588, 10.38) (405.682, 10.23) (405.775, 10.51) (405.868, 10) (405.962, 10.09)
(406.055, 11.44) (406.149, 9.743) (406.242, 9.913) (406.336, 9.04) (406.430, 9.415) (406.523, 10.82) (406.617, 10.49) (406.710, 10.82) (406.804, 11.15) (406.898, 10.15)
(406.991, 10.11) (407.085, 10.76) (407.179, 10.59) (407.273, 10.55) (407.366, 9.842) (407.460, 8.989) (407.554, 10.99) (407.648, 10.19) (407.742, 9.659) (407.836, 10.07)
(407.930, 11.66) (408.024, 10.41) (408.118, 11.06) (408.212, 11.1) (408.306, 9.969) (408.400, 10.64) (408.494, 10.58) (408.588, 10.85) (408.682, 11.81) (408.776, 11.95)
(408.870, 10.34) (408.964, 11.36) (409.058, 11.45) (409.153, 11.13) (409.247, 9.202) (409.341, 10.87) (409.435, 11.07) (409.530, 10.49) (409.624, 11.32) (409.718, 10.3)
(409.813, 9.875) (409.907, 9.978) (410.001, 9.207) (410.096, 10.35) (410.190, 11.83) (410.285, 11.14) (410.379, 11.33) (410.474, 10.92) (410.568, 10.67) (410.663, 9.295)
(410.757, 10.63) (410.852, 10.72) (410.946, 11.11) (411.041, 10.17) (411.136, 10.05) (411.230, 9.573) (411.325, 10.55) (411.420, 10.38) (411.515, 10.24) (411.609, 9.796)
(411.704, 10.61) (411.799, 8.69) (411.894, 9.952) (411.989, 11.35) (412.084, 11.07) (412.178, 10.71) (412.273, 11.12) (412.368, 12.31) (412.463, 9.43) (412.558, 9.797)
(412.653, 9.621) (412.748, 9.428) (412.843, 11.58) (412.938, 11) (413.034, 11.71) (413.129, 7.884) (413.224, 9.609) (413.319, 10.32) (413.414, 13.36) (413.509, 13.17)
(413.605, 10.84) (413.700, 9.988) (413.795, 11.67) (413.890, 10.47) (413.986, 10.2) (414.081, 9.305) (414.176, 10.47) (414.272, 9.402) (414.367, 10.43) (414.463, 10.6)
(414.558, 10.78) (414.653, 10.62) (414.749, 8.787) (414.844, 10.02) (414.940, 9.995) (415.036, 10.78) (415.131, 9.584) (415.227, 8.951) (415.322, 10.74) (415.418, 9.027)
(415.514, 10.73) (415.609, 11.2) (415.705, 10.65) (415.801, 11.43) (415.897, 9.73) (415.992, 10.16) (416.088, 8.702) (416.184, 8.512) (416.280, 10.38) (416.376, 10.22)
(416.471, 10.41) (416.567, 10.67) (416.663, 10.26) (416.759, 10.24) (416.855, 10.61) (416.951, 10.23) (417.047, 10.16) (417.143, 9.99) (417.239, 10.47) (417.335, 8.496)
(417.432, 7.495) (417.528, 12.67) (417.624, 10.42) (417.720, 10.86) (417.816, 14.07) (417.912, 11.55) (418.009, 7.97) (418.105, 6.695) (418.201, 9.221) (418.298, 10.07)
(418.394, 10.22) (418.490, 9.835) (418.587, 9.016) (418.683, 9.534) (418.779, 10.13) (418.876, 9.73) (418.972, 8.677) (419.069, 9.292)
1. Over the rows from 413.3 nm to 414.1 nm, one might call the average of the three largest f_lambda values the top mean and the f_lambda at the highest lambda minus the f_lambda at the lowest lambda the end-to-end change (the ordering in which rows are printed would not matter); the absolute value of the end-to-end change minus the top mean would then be 13.7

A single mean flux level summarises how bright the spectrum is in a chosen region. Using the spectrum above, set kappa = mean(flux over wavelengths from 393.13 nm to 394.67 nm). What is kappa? 10.6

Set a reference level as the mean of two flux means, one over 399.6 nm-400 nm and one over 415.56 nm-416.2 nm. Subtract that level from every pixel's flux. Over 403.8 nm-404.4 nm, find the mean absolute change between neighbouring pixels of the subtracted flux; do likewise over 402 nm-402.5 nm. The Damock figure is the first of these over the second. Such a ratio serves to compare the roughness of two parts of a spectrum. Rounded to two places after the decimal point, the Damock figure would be 0.80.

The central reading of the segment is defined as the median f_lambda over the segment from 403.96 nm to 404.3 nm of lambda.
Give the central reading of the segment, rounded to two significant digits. 9.5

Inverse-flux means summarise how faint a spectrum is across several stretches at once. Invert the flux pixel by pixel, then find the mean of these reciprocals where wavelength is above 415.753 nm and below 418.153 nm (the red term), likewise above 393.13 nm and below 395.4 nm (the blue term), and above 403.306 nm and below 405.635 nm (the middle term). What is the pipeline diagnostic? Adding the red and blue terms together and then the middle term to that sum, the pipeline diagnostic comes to 0.298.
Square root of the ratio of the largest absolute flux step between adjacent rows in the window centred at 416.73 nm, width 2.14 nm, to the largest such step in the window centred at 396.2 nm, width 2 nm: 1.58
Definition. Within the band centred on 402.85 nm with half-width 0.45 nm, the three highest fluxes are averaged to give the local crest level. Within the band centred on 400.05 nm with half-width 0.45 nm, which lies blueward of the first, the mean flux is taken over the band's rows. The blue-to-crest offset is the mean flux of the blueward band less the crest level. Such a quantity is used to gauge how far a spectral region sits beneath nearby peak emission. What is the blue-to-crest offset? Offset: -1.3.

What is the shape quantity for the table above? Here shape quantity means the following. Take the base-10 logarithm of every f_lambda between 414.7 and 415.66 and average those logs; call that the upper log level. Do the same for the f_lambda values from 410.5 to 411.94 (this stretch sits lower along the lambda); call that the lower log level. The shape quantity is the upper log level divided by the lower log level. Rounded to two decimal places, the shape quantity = 0.99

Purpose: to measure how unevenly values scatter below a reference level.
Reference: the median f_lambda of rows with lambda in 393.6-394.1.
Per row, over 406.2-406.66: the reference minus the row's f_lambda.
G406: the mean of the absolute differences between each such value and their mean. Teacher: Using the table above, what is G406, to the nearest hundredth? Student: 0.58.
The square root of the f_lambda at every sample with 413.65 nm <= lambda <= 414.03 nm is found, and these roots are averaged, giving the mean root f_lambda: 3.25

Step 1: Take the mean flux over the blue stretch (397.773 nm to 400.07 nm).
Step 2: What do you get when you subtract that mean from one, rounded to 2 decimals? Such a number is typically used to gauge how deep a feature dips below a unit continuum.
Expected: -9.36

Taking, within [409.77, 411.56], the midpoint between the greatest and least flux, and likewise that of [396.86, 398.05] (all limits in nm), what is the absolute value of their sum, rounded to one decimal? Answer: 21.3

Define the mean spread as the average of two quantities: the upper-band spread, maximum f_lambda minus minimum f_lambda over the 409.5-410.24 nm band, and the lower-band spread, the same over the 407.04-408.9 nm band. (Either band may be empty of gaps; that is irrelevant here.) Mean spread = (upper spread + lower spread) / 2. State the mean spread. 2.8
